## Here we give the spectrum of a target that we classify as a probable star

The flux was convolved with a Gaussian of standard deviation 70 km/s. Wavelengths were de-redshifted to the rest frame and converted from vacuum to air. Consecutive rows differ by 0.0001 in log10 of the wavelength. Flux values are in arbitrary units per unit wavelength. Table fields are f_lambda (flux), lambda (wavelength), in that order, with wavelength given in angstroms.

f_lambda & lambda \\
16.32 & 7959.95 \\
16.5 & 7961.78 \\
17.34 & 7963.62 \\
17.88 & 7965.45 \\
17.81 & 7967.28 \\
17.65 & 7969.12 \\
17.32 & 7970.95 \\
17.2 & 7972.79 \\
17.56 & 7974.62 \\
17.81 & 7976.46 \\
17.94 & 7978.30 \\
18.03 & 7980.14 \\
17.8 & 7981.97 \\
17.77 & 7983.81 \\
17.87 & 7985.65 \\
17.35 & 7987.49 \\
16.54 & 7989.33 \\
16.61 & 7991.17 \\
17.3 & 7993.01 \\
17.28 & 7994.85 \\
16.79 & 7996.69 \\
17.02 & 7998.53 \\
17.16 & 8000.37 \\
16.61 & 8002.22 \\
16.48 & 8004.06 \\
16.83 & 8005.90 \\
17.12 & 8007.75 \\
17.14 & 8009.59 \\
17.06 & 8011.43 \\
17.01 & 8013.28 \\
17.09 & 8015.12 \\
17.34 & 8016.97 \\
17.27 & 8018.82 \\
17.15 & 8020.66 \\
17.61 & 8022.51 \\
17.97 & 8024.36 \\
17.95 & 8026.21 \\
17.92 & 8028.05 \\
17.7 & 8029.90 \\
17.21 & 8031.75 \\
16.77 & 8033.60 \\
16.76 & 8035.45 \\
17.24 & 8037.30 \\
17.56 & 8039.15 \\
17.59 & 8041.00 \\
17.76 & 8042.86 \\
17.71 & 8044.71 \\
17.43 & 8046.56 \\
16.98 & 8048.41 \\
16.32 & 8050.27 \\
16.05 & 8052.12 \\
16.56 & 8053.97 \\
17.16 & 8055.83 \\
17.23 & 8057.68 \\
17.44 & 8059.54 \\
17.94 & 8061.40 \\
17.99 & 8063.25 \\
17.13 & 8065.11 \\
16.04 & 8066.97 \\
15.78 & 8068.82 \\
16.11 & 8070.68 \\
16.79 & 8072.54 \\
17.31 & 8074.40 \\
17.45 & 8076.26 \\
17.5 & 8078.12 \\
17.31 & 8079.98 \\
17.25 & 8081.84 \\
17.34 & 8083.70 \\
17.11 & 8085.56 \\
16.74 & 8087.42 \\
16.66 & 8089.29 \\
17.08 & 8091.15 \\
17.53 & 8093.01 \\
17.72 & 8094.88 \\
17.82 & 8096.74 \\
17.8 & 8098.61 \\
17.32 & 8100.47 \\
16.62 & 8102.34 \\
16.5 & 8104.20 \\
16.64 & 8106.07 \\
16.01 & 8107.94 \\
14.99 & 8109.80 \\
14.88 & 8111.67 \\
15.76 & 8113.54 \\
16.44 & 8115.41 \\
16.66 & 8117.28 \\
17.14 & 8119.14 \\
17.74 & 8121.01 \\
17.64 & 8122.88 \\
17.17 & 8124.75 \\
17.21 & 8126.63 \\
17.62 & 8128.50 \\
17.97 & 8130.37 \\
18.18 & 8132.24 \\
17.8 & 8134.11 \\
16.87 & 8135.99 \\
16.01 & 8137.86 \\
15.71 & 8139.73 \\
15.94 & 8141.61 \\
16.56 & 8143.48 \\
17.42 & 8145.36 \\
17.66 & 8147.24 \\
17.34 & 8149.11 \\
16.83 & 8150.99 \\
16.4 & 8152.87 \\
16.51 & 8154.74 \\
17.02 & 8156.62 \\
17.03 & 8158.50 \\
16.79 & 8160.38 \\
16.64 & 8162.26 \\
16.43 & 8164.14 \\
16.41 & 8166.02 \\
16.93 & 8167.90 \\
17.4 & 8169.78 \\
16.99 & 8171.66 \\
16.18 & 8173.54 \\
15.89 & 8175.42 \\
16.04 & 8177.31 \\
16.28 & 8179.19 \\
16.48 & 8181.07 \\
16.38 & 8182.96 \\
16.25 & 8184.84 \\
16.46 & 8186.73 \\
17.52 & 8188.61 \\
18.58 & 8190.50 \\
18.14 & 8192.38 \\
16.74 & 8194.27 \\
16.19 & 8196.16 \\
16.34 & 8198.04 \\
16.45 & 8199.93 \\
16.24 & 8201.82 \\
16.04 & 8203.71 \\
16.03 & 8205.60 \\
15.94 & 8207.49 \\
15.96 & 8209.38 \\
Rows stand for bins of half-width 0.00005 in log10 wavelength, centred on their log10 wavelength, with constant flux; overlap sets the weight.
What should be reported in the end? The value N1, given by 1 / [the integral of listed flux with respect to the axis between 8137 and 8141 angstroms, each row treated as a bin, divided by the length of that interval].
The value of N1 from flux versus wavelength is 0.0631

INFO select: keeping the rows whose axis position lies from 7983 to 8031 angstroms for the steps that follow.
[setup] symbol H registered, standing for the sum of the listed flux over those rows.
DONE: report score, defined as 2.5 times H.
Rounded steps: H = 448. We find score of 1120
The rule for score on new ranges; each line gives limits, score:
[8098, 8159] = 1388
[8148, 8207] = 1292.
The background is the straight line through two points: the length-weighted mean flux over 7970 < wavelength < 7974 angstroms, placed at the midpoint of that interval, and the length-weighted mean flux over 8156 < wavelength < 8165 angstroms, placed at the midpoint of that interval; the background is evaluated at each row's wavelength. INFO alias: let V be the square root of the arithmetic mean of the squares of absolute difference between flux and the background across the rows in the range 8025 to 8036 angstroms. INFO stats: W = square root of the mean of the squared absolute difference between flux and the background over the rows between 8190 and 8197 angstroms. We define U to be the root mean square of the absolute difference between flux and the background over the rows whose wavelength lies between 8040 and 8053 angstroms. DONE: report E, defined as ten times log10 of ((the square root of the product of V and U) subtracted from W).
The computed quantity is -2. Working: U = 0.6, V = 0.55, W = 1.22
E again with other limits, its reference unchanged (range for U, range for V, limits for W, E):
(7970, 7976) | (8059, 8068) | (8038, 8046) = -7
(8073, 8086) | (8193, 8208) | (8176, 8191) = -4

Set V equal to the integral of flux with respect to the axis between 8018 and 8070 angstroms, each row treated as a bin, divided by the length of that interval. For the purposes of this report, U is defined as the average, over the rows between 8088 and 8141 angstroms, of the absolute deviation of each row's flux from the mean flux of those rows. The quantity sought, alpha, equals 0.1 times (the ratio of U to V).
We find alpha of 0.0042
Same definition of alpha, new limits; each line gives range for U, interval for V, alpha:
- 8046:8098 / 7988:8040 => 0.0027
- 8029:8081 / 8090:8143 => 0.0029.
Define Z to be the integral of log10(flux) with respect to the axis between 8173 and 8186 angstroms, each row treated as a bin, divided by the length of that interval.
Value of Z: 1.21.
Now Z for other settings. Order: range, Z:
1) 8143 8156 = 1.23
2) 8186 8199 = 1.23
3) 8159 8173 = 1.23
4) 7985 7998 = 1.23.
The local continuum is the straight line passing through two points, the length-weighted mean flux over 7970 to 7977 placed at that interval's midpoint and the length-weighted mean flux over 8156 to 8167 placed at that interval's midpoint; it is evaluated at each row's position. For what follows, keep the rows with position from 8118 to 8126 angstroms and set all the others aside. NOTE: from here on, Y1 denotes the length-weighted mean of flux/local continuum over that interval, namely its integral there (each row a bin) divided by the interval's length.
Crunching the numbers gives 1.03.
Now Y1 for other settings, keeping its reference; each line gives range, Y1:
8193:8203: 0.99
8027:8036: 1.00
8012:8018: 0.99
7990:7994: 0.97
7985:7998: 0.98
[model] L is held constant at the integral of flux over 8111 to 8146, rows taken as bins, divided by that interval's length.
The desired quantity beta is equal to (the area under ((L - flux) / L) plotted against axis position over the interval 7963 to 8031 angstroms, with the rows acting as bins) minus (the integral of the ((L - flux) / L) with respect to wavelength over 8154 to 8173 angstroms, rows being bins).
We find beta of -2.0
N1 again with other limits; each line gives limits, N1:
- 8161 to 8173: 0.0596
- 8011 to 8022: 0.0582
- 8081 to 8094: 0.0585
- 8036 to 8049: 0.0573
